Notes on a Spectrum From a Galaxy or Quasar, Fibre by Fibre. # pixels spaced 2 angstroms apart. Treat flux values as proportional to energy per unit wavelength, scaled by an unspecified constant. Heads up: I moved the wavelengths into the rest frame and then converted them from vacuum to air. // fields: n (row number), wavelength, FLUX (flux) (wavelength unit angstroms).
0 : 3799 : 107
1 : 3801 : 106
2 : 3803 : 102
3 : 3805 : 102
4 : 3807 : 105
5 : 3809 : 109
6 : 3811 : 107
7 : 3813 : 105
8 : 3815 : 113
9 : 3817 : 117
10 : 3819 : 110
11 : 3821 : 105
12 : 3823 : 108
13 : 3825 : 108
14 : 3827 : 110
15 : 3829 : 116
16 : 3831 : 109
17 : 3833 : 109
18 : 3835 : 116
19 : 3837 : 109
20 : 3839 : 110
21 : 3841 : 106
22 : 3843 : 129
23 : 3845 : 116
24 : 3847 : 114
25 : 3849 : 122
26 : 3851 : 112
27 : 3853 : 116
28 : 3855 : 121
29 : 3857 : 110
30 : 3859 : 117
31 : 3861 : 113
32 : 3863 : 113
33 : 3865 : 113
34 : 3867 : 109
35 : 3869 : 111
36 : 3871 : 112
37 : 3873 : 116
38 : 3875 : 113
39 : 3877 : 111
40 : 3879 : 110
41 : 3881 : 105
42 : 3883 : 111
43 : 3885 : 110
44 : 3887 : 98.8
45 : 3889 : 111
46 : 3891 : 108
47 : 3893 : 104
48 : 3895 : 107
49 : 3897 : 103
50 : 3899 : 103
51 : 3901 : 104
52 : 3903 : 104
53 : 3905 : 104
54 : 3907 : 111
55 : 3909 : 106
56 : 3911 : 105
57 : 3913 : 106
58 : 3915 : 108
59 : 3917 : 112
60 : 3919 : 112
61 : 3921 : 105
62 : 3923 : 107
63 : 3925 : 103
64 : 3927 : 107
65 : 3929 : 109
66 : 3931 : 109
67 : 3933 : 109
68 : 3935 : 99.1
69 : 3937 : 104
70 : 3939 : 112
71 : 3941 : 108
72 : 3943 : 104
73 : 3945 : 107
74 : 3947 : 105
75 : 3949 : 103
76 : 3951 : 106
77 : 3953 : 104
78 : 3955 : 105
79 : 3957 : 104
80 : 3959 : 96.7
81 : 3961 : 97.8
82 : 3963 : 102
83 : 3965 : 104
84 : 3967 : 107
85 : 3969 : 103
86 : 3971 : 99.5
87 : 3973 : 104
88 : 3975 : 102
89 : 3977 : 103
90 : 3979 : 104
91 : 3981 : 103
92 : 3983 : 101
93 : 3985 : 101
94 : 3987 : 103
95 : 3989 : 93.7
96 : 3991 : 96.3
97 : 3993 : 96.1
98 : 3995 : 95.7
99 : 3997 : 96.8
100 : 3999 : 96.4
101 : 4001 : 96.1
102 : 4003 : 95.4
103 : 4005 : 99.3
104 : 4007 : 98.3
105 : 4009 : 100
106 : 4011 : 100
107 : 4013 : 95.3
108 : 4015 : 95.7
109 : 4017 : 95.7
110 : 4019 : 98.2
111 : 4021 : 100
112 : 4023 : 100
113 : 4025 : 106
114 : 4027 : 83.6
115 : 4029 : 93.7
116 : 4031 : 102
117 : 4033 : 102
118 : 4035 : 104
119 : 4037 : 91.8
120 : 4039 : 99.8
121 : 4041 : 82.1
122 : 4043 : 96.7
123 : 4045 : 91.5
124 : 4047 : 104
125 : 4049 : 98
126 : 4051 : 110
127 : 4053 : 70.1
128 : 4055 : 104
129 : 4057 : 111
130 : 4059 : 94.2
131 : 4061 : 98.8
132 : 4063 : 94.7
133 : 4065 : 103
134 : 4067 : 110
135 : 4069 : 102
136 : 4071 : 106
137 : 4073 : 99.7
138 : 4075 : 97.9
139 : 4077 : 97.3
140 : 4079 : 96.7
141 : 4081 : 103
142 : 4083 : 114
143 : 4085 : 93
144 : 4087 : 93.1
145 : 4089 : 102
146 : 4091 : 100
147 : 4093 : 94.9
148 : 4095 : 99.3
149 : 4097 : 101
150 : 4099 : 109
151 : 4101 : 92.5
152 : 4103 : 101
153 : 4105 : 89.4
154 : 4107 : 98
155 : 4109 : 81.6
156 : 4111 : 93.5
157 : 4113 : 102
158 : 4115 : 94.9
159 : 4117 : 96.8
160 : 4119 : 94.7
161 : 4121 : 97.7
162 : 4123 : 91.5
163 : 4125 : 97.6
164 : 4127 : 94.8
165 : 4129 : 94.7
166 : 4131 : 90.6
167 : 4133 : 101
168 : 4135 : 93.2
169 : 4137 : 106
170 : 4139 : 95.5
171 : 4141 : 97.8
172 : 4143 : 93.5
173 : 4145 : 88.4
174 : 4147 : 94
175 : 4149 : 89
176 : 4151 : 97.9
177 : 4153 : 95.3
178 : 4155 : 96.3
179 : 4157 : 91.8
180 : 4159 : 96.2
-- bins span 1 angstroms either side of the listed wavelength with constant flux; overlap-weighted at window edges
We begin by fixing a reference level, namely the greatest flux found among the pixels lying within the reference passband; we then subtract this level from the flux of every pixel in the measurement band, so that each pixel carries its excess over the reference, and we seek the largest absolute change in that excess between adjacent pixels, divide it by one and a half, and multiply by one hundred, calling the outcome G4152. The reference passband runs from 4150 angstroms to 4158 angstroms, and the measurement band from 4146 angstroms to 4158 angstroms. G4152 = 593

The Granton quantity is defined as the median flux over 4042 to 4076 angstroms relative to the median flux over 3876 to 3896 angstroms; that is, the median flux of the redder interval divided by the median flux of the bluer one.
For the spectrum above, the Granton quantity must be 0.91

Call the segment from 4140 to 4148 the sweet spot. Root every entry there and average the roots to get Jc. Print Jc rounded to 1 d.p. 9.7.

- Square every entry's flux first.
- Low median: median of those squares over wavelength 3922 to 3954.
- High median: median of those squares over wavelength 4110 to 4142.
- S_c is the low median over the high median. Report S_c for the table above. 1.25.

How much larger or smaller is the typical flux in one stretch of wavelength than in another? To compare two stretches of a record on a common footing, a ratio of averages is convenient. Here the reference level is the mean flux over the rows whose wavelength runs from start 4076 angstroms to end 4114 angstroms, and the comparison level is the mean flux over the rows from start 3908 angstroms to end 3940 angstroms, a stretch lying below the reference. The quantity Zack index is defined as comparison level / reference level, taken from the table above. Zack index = 1.09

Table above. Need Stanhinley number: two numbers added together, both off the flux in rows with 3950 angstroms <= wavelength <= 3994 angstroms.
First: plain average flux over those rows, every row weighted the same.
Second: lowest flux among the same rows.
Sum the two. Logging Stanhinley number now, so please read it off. 195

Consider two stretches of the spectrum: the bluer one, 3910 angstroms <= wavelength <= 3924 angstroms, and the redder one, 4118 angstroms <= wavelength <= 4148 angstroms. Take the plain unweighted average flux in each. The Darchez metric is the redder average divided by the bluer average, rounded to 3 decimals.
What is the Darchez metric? 0.885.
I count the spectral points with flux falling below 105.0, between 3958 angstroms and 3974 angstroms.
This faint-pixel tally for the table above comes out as 7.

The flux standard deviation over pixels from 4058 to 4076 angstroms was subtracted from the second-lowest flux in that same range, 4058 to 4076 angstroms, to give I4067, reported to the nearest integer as 90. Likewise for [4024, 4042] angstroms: 75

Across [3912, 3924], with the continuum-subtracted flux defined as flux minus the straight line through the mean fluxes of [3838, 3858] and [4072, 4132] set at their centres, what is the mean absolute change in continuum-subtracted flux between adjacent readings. 3.1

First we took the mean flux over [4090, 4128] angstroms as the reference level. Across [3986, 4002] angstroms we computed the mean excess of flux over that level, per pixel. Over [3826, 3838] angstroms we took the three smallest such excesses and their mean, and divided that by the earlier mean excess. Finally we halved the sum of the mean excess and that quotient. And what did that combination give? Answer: 15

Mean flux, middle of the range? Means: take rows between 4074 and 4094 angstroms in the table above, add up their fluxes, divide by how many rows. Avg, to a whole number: 99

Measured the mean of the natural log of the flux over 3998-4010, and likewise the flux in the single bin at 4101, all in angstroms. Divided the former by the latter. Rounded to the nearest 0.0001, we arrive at 0.0495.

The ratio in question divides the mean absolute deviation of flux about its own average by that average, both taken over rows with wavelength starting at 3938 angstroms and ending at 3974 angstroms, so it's 0.024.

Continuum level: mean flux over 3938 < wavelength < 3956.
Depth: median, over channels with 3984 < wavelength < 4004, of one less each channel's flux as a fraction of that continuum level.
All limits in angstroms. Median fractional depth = 0.092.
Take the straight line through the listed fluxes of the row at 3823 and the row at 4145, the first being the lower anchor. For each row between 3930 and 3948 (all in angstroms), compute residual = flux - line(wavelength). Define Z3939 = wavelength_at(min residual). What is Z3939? 3935 angstroms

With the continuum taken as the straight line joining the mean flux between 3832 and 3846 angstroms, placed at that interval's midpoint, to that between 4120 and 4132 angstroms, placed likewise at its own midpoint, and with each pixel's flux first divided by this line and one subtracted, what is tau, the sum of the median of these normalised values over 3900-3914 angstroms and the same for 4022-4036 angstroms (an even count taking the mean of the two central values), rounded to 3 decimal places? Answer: -0.023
